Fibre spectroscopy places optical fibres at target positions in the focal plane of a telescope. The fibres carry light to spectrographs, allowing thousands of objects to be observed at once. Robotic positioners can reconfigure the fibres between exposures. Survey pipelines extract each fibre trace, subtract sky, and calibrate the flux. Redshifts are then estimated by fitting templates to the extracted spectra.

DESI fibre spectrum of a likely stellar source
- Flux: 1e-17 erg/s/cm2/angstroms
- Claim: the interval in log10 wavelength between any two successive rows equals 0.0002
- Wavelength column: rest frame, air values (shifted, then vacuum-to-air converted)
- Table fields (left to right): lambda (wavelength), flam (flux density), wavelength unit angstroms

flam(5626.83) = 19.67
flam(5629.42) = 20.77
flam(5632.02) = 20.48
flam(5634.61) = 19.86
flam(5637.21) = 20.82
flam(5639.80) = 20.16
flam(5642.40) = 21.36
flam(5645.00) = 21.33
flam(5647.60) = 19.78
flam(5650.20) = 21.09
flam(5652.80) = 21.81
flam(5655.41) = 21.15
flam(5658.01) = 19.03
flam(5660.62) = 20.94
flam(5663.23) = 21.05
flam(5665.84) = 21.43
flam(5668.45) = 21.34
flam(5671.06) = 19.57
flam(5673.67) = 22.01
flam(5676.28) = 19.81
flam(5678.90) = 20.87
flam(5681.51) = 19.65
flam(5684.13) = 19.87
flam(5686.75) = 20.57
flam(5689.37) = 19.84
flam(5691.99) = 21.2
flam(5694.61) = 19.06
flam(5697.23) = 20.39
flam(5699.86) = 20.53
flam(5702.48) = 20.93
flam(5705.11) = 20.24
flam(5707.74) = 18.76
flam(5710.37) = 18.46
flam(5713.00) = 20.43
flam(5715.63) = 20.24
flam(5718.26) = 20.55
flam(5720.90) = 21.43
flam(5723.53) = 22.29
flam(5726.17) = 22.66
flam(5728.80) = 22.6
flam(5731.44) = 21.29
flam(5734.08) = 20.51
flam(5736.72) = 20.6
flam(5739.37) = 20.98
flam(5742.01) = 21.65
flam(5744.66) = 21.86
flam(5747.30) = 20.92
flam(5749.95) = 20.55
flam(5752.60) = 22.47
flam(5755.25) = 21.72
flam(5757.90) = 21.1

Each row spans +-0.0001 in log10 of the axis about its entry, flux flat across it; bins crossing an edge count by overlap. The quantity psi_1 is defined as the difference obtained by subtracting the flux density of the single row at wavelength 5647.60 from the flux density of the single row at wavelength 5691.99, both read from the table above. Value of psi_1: 1.4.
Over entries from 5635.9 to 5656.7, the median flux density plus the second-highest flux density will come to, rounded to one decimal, 42.5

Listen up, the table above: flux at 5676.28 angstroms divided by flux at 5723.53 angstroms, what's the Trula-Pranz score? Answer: 0.89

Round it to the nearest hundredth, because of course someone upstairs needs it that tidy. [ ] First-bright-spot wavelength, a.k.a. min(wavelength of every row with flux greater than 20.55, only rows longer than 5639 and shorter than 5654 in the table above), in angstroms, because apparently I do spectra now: 5642.40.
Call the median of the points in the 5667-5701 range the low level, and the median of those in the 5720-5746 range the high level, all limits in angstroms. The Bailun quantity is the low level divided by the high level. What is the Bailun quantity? 0.95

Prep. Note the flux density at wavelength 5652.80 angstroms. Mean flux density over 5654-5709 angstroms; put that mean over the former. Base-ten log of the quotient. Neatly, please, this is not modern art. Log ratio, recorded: -0.029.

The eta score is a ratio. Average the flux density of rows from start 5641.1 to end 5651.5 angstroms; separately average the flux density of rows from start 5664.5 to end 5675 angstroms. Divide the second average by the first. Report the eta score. 1.01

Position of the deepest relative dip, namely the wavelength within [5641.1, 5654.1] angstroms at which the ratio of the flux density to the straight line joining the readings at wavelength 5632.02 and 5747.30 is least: 5647.60 angstroms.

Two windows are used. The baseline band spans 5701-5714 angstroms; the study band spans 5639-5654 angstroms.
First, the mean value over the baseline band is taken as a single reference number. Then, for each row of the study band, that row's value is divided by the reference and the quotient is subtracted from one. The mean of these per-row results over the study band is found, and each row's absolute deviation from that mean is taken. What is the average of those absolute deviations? 0.0321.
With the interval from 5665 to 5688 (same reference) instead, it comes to 0.0380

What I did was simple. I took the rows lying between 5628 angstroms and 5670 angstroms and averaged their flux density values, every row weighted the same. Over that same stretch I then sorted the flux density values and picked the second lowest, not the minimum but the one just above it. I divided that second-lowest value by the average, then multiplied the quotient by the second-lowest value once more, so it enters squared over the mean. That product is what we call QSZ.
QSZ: 18.8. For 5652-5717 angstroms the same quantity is 17.3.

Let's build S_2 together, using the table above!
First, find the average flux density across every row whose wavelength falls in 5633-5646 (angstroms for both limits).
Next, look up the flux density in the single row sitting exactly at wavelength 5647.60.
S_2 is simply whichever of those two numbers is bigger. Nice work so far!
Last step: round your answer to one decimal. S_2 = 20.7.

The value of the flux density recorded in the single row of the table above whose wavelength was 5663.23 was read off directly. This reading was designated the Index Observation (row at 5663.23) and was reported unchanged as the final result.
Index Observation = 21.05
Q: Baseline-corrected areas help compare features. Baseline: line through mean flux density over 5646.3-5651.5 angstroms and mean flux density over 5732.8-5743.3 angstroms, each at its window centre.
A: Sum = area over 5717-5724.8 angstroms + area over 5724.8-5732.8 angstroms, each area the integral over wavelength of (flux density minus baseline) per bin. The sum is 15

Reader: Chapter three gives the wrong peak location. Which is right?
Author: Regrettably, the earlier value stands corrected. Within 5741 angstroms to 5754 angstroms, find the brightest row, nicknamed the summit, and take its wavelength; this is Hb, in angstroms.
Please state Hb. 5752.60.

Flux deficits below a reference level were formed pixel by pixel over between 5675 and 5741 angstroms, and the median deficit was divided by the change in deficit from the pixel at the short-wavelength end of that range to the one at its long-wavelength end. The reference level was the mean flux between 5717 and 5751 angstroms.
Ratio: -0.7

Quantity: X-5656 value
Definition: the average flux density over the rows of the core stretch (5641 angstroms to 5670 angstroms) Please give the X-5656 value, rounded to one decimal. 20.9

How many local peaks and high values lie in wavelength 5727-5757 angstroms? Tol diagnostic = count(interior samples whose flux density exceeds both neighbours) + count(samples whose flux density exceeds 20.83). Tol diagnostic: 10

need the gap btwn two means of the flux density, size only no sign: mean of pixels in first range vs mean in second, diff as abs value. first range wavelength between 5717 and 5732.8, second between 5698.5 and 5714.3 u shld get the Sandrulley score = 1.9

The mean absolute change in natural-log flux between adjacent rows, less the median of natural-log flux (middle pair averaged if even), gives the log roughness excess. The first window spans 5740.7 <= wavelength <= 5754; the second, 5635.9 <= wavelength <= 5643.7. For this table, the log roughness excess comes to -3.00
